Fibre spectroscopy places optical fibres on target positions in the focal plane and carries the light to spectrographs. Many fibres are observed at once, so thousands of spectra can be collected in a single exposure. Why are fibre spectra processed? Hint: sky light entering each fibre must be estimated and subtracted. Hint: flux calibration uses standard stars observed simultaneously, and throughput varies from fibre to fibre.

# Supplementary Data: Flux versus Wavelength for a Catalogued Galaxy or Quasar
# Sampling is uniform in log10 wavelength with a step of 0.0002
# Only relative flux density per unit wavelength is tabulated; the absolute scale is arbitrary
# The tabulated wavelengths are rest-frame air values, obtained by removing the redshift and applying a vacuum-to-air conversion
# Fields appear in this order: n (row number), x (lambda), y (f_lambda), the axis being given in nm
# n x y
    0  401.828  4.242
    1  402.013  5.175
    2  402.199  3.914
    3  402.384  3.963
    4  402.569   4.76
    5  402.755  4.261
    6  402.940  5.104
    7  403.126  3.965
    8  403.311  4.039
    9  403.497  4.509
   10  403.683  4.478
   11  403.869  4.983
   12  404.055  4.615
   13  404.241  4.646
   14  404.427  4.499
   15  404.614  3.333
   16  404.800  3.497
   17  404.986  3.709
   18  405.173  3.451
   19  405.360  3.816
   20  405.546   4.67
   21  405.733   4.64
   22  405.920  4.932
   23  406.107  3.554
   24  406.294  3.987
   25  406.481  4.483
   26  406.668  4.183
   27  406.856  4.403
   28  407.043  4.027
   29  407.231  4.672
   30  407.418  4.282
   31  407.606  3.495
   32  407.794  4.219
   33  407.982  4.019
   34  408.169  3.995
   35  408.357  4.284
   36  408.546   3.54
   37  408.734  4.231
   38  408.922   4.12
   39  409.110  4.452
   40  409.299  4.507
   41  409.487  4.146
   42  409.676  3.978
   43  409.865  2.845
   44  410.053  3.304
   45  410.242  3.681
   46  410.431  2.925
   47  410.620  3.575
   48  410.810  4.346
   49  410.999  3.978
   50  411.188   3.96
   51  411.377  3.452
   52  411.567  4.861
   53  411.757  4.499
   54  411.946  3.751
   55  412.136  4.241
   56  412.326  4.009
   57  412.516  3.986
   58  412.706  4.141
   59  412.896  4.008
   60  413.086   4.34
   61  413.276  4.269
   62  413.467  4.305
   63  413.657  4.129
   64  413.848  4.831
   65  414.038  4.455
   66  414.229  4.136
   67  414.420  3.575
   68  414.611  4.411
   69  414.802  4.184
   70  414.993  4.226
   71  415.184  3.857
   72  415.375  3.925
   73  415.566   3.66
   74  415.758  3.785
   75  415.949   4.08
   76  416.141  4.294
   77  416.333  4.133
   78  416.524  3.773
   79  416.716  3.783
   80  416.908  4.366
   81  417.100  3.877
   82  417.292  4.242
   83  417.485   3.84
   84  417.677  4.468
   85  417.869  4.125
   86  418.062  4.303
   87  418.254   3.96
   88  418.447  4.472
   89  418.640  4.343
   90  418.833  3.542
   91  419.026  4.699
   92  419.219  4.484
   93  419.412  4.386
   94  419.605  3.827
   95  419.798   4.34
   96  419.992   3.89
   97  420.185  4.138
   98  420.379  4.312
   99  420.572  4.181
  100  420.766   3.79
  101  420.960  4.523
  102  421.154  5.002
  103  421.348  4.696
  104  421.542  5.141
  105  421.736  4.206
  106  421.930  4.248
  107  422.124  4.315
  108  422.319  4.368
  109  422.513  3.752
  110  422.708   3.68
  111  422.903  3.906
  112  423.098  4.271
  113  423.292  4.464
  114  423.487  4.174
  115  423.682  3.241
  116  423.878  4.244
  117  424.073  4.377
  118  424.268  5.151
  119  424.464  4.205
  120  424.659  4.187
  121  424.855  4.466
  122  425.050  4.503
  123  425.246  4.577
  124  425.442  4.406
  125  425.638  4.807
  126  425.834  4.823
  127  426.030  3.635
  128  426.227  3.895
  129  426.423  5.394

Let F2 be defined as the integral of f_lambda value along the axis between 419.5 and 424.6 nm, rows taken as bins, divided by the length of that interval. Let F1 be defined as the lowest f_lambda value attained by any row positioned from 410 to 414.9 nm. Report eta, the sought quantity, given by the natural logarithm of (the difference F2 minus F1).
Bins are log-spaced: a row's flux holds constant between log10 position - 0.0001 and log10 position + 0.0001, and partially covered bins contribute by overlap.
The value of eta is 0.3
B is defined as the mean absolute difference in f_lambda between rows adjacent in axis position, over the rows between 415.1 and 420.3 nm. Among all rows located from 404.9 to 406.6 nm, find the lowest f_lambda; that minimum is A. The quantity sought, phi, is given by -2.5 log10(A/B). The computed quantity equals -2.44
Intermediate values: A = 3.451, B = 0.366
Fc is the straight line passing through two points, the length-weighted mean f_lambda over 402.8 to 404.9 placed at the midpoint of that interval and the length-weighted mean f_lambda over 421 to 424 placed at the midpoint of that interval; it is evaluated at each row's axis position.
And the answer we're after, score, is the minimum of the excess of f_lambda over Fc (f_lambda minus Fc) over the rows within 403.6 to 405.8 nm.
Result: -1.0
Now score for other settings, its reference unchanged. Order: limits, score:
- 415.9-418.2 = -0.5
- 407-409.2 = -0.8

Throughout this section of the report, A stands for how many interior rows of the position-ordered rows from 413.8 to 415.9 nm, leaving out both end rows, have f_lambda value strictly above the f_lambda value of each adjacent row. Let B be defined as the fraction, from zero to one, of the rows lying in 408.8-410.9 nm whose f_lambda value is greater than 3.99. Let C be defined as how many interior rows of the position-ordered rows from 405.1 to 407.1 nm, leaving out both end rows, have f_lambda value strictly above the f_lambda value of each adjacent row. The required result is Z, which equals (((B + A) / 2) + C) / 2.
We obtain 2.9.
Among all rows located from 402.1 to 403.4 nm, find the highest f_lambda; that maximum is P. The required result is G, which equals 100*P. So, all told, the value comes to 510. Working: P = 5.104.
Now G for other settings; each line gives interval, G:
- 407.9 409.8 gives 451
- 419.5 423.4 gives 514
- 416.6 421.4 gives 500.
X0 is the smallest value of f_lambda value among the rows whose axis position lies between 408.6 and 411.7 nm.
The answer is 2.845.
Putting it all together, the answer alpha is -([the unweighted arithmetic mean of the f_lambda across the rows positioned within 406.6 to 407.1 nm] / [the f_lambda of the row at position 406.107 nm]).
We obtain -1.18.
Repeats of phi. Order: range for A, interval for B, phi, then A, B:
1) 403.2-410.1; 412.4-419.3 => -2.30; 2.845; 0.342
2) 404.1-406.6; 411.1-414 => -2.35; 3.333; 0.384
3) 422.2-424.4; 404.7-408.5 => -2.18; 3.241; 0.435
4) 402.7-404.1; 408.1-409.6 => -2.58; 3.965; 0.369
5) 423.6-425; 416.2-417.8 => -2.26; 3.241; 0.405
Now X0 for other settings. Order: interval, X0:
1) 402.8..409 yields 3.333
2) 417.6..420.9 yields 3.542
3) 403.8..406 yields 3.333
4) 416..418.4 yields 3.773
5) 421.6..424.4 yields 3.241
